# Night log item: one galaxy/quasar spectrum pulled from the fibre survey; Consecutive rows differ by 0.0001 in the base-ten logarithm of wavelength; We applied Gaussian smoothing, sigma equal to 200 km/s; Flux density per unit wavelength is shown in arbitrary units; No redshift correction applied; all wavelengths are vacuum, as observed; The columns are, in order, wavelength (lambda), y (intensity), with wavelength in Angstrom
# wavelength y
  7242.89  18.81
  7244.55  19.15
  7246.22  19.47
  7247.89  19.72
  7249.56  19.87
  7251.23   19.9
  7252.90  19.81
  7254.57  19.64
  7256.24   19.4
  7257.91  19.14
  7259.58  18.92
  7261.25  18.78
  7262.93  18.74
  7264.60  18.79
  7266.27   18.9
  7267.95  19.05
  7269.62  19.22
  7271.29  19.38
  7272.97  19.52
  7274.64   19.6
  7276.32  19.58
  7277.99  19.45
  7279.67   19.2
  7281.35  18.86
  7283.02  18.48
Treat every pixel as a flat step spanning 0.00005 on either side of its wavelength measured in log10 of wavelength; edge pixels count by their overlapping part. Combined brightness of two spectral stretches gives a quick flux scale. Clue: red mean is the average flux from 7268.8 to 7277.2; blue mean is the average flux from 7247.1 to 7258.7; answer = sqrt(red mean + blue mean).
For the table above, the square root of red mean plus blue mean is 6.25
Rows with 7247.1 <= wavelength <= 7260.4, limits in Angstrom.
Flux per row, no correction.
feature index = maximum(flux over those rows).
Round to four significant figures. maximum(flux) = 19.90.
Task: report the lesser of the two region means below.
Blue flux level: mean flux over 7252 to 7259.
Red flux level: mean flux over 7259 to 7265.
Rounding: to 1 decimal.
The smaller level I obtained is 18.8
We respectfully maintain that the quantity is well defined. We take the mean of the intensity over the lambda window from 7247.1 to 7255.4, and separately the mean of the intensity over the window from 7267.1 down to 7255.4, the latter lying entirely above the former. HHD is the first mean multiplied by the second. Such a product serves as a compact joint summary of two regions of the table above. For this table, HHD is 375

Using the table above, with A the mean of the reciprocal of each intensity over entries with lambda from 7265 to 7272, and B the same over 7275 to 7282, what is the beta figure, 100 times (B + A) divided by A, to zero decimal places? 199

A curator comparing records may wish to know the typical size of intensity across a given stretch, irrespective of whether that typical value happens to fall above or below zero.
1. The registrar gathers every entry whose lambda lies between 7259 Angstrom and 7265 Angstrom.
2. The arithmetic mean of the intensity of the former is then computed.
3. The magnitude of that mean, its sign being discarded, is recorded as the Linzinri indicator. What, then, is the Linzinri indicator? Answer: 18.8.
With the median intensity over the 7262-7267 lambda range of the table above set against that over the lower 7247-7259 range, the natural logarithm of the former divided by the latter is -0.05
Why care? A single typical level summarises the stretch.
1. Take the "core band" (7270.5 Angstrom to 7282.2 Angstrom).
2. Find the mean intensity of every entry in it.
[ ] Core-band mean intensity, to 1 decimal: 19.4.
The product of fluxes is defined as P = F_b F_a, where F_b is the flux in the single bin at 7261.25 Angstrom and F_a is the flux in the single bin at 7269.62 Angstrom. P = 361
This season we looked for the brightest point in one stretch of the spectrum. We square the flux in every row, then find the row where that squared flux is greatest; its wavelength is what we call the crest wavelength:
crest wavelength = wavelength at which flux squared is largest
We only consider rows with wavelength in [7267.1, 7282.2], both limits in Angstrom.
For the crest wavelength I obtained 7274.64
